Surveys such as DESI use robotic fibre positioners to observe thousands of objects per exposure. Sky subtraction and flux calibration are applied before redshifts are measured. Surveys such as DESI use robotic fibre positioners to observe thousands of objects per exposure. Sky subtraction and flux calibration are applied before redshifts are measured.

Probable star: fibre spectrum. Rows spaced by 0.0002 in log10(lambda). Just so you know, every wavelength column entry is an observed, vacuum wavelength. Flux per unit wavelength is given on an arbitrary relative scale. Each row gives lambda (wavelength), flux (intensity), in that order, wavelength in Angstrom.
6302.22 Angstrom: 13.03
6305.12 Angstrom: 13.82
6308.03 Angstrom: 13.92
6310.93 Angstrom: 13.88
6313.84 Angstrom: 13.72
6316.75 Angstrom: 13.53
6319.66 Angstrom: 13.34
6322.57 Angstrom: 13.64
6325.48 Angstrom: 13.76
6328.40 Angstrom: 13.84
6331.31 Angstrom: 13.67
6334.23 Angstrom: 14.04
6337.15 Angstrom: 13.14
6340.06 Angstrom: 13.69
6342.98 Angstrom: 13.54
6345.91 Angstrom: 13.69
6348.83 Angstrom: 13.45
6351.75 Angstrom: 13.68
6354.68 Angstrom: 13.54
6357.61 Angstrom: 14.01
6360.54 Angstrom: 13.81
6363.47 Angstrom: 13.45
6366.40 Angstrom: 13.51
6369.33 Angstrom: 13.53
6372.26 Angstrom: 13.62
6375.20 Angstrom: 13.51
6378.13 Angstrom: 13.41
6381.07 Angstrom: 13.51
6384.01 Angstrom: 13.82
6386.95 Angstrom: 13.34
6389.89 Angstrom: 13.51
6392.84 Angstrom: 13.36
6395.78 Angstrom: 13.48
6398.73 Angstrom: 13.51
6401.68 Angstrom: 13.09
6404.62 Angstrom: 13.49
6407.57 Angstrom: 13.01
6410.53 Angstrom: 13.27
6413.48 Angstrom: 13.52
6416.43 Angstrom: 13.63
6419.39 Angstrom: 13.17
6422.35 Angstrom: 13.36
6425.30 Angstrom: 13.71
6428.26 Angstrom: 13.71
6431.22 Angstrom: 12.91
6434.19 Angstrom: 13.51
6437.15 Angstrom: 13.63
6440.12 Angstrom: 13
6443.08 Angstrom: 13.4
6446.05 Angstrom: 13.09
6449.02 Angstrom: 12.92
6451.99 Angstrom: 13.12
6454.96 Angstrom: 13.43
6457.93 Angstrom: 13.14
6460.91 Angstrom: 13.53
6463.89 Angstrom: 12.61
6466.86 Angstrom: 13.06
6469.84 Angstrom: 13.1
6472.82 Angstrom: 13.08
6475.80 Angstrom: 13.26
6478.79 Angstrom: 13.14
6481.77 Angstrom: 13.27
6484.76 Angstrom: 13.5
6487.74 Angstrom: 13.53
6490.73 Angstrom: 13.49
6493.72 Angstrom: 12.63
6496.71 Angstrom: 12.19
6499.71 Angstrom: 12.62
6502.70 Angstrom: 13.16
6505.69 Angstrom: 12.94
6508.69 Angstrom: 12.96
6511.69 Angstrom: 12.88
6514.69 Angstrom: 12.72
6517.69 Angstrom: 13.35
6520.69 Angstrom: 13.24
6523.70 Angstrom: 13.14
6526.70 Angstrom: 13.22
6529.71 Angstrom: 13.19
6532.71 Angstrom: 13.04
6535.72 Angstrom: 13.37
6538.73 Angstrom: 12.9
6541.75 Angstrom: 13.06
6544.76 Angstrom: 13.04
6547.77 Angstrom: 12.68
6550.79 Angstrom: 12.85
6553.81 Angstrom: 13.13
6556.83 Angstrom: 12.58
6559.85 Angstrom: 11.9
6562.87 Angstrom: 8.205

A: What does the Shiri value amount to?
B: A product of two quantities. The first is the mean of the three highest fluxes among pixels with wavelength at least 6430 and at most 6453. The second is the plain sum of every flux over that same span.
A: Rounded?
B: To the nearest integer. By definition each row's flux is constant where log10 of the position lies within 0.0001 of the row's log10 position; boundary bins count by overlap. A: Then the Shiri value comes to 1427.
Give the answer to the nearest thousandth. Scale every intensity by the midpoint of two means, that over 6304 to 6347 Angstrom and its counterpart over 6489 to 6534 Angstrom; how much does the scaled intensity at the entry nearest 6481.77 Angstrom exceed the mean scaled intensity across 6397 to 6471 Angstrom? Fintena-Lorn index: -0.001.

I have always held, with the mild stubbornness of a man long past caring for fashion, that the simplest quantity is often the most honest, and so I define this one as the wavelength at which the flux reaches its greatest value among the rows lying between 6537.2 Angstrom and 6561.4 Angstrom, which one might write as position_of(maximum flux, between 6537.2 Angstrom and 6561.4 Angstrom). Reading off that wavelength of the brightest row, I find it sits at 6553.81 Angstrom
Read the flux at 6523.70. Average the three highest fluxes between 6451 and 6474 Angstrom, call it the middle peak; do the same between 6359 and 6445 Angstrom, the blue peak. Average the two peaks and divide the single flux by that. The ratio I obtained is 0.968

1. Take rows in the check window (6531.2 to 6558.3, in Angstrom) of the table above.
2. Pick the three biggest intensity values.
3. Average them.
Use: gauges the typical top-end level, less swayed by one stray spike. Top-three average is 13.2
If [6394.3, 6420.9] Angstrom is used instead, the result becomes 13.6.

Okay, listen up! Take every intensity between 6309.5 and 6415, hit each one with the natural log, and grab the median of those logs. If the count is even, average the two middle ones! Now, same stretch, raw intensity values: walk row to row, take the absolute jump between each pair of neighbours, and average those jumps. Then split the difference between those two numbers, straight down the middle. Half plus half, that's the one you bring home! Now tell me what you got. 1.42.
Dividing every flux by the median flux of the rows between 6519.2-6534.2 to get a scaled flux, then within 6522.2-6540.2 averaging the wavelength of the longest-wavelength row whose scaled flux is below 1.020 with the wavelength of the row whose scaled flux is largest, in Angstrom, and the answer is 6537.2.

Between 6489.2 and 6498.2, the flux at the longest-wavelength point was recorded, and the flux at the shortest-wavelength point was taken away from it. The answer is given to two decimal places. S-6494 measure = -1.30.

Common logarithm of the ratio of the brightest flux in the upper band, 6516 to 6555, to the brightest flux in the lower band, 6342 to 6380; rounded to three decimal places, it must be -0.020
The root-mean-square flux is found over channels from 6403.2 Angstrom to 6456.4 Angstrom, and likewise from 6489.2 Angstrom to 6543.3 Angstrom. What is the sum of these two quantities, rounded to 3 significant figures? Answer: 26.3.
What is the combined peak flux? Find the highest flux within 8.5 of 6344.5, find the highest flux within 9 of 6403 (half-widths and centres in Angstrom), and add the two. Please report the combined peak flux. 27.20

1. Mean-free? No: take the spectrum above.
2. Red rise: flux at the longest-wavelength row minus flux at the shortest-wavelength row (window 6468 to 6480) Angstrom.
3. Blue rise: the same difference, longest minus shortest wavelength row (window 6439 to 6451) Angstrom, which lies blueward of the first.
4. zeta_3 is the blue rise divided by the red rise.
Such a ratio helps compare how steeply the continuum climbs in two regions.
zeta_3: -2.0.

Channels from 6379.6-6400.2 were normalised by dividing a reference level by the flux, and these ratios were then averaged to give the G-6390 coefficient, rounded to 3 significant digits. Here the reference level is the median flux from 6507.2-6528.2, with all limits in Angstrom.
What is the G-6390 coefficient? 0.973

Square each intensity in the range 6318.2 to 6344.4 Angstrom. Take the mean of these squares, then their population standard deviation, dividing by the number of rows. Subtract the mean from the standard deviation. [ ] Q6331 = -179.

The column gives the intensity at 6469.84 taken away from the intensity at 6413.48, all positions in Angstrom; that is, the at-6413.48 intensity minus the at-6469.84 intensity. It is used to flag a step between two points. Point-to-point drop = 0.42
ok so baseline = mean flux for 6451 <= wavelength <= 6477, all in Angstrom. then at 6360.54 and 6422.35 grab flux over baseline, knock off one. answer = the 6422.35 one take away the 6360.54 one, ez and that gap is -0.034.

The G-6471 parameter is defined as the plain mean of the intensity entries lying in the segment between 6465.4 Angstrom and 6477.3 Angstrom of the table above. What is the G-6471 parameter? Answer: 13.1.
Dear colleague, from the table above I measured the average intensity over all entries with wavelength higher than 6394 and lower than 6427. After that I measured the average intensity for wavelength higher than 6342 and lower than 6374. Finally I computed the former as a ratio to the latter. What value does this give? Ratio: 0.983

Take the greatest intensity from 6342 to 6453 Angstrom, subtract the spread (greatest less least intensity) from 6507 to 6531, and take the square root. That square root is 3.66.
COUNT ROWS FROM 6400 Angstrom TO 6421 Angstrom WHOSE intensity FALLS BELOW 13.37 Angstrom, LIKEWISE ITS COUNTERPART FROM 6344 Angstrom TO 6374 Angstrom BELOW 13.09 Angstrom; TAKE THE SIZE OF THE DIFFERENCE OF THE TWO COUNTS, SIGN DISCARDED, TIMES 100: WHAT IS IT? 400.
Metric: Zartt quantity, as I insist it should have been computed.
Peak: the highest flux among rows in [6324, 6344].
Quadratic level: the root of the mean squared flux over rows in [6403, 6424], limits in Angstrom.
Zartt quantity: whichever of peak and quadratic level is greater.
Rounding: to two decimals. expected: 14.04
